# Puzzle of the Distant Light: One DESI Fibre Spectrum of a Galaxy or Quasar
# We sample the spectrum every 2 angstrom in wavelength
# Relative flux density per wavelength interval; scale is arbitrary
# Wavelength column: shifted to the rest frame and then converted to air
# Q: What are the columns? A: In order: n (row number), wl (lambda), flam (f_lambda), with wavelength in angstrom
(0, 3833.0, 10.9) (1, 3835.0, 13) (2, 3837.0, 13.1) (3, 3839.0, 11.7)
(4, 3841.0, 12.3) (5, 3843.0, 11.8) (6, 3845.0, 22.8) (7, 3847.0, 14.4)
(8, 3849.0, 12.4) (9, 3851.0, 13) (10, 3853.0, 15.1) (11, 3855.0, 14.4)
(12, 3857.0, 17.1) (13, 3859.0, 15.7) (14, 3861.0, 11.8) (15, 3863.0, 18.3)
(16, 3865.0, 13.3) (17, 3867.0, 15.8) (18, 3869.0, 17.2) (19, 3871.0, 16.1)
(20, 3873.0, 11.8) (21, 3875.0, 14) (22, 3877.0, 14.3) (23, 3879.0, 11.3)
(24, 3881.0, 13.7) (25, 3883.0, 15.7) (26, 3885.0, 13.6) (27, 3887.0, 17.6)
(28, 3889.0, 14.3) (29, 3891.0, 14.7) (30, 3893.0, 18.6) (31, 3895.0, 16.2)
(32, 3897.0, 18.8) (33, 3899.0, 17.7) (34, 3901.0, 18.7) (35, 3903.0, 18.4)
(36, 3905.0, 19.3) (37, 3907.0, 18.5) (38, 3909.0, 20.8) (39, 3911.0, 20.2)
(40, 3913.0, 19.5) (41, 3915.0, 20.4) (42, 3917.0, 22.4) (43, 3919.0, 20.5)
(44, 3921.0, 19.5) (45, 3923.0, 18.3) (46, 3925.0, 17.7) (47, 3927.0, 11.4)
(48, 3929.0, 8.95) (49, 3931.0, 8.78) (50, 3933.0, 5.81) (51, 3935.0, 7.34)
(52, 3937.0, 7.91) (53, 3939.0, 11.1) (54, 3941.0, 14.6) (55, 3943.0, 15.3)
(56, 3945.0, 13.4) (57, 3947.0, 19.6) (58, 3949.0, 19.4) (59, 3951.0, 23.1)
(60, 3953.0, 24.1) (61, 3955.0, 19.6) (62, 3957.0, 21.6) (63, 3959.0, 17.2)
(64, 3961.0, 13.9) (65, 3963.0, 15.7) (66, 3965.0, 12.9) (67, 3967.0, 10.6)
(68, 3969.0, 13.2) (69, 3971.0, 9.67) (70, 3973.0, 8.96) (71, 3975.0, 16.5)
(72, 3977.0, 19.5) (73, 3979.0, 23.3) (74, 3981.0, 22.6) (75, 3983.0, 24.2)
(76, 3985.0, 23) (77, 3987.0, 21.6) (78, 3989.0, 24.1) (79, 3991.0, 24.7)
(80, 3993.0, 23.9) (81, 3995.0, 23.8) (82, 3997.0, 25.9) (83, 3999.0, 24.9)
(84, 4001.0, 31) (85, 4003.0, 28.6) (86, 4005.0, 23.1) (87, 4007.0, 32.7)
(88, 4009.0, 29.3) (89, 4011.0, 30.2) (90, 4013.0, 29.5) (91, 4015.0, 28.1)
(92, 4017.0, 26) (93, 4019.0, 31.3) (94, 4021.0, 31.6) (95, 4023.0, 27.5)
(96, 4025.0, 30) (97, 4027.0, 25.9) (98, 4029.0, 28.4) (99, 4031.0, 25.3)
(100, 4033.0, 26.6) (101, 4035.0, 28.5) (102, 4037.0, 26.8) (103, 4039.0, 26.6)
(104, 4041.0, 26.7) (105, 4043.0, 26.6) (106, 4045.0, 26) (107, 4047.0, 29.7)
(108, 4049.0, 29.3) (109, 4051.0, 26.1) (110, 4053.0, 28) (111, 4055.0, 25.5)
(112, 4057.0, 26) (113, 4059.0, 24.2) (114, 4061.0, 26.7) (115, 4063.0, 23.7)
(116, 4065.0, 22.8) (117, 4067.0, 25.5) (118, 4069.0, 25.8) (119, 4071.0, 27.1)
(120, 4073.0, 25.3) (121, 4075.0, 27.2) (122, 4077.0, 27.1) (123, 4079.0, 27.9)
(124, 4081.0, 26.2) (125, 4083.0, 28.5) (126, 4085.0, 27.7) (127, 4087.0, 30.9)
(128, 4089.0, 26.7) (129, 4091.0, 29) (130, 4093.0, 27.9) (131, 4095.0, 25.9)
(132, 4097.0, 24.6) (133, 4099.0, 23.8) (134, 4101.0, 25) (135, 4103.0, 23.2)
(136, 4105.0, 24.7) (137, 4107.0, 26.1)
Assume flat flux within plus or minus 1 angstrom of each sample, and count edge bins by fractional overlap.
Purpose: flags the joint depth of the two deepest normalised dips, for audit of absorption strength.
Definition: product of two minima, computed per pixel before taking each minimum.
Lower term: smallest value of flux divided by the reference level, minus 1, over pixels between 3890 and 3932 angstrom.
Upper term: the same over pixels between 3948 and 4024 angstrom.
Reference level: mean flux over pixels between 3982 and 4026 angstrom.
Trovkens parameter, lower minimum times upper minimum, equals 0.45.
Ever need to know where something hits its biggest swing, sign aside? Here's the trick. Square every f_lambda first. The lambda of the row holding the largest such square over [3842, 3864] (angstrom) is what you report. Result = 3845.0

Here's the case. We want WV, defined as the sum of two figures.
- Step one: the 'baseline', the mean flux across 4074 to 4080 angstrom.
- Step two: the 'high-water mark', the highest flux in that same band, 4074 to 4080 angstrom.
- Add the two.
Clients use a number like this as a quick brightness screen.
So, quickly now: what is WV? 55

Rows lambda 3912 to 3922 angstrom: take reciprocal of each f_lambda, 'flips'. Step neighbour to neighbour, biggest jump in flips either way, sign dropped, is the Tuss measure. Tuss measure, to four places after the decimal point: 0.0044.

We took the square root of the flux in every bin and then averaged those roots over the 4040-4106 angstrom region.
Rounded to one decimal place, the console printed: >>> 5.1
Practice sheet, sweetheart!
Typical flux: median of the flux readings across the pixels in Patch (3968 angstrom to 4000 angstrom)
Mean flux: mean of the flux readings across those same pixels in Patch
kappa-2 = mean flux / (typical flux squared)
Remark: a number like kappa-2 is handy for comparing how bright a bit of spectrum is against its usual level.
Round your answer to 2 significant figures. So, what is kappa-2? 0.038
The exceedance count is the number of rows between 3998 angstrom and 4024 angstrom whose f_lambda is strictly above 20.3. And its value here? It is 13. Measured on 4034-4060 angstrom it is 13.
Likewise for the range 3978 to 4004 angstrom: 13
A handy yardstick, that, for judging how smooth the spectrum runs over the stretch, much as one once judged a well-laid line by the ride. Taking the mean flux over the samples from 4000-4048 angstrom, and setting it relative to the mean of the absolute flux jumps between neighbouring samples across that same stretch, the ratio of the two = 11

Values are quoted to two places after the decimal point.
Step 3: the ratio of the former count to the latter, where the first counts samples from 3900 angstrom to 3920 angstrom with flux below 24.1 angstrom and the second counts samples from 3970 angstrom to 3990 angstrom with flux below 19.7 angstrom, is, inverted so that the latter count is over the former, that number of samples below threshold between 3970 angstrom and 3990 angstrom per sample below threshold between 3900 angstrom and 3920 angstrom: 0.40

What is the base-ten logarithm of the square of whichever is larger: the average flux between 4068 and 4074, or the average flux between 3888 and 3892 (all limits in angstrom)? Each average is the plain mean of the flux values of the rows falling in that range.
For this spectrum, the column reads 2.83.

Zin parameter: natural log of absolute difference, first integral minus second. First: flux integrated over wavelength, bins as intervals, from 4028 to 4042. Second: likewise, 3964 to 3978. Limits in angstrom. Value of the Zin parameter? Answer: 5.27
